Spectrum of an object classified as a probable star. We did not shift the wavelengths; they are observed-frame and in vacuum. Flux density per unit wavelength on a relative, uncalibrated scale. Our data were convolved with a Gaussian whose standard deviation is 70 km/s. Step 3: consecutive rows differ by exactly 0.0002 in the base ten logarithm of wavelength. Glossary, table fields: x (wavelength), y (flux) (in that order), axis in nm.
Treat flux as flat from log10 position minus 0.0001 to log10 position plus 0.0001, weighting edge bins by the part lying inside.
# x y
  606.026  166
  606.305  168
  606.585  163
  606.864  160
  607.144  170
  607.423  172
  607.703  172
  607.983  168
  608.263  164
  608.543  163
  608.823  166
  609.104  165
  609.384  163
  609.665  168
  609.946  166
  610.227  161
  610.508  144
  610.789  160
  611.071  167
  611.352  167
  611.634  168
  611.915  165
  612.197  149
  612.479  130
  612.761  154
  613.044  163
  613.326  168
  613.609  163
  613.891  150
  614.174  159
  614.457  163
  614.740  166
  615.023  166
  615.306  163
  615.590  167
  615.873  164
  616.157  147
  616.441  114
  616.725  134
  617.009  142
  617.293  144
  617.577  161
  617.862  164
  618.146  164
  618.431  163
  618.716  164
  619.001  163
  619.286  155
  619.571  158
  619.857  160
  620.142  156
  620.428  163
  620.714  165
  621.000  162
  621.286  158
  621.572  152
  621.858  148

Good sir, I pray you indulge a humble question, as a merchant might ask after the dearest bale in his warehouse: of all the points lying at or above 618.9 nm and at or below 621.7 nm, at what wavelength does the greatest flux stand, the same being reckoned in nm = 620.714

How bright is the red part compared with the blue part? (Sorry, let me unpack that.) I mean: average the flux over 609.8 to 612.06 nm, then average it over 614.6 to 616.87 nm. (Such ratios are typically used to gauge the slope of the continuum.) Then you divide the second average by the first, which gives 0.94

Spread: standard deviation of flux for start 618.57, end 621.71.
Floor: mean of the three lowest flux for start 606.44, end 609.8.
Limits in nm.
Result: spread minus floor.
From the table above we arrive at -158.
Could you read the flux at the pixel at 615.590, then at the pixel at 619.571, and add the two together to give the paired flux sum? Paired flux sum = 325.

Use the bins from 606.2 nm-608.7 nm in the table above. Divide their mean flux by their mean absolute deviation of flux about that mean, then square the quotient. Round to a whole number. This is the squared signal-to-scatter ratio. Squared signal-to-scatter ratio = 2025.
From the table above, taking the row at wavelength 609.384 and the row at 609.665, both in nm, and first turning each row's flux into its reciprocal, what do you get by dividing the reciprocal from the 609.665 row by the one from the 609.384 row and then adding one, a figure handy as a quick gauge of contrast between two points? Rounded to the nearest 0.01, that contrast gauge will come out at 1.97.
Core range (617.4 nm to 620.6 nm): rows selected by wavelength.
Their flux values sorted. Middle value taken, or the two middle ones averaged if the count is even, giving 163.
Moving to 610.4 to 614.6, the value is 163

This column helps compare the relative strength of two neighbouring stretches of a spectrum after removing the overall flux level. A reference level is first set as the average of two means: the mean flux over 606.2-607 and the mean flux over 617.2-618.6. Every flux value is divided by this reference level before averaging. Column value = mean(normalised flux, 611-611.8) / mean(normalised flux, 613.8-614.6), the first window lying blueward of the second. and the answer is 1.06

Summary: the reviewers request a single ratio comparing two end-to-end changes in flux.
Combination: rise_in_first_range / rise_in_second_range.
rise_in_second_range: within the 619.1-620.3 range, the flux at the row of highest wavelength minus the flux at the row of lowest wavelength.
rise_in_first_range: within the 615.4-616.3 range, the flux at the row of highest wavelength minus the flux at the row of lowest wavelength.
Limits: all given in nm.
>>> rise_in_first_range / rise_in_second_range -20.0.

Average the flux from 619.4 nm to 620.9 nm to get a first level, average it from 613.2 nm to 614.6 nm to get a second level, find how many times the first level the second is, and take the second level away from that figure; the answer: -160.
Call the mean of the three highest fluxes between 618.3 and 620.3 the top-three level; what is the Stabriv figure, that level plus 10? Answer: 173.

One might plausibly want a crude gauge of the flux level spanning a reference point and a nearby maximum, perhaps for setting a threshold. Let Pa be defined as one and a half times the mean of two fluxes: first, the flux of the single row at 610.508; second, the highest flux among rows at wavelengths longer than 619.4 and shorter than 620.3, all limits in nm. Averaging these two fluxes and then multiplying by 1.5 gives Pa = 228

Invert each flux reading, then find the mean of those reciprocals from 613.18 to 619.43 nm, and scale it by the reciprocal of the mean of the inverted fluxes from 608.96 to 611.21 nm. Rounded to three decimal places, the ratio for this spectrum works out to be 1.040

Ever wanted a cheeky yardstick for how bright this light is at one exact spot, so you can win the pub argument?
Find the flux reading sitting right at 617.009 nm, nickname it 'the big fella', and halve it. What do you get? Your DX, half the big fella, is 71.0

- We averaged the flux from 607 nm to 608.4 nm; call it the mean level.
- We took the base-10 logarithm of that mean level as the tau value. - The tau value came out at 2.23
